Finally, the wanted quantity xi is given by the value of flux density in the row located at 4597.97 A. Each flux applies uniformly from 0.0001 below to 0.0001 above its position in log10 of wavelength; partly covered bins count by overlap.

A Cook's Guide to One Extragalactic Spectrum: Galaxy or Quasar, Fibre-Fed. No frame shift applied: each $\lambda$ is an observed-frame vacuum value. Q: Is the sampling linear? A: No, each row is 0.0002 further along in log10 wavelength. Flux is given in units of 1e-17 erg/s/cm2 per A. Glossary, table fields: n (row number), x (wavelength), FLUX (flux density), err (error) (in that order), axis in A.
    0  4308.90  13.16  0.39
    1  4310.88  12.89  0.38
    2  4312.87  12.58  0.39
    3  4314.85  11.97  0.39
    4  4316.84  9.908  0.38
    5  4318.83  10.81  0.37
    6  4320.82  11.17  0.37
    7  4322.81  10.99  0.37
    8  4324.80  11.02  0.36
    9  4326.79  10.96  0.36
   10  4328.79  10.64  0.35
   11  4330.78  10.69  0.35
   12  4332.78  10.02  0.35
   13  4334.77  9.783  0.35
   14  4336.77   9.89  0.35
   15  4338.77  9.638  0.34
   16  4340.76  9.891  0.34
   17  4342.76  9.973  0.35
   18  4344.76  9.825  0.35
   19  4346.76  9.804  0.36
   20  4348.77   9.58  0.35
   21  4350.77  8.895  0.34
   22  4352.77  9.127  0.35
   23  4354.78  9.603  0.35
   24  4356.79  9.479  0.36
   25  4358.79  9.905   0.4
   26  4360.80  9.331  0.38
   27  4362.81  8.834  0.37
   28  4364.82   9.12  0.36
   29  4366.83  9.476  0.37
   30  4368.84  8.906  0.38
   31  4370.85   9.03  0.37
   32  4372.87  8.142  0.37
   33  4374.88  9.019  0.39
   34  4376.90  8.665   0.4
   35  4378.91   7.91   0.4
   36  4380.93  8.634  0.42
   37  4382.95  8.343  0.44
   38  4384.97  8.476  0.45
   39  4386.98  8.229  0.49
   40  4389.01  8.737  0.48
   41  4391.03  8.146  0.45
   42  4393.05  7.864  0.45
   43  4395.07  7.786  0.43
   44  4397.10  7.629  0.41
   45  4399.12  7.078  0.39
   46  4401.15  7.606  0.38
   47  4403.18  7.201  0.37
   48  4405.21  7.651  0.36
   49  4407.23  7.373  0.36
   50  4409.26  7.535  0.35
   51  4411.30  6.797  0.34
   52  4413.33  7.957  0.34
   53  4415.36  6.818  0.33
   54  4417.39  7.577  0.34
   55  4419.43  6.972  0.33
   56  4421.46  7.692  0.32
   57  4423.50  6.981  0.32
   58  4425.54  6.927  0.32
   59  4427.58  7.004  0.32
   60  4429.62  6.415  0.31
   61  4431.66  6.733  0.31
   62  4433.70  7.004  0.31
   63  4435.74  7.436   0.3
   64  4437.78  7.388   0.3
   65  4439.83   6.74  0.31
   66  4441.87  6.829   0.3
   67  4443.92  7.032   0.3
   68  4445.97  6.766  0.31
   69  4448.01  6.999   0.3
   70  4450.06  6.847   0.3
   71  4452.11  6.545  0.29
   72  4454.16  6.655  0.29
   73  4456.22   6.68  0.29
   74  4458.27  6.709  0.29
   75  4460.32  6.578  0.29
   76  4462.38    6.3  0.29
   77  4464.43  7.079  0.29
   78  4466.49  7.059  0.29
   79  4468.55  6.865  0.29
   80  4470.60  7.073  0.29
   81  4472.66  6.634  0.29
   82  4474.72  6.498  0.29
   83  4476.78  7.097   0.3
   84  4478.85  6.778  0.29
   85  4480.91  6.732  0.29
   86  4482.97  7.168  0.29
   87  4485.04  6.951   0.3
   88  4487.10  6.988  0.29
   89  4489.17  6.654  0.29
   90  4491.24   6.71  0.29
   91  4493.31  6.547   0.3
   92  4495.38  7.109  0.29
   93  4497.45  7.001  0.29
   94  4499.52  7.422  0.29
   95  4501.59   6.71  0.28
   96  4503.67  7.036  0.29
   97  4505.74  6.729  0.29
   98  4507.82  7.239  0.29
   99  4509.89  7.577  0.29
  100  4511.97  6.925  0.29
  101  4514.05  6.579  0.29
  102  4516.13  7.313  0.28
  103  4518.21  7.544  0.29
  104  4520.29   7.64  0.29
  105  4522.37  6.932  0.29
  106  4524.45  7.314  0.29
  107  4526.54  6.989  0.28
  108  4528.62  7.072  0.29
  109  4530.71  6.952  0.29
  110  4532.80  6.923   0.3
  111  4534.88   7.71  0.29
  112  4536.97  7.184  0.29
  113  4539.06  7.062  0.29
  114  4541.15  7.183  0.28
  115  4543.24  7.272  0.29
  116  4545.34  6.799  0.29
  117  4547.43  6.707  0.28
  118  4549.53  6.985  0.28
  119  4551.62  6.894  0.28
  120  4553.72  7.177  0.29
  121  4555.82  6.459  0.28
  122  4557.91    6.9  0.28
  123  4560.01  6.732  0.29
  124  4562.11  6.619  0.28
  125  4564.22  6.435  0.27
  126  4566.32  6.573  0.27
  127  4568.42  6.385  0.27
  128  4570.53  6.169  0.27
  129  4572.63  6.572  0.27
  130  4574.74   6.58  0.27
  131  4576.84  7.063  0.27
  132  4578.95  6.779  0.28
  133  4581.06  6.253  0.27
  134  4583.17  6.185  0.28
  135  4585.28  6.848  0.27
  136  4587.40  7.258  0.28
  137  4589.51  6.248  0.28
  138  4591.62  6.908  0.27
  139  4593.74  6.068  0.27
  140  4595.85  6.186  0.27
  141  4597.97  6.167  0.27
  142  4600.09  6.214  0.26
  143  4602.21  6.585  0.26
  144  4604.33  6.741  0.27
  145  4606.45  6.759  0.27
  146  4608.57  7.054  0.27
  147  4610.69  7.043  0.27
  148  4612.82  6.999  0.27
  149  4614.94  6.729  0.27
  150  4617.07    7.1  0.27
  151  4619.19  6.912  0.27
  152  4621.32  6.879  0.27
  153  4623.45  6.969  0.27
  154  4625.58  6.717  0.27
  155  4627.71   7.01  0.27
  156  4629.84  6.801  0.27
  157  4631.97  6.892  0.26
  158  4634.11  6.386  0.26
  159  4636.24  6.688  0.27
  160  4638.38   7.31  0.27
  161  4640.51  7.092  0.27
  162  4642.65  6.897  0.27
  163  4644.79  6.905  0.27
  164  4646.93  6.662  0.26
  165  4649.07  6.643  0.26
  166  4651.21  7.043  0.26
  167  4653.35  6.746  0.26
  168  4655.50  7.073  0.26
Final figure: 6.167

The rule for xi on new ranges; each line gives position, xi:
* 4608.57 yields 7.054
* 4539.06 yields 7.062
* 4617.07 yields 7.1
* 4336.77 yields 9.89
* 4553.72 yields 7.177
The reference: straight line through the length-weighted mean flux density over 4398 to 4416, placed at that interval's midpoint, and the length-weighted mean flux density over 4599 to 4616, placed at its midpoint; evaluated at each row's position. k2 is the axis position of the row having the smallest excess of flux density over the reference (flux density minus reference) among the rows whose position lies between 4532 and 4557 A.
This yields 4555.82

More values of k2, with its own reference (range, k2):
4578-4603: 4593.74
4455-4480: 4462.38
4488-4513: 4493.31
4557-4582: 4570.53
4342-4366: 4362.81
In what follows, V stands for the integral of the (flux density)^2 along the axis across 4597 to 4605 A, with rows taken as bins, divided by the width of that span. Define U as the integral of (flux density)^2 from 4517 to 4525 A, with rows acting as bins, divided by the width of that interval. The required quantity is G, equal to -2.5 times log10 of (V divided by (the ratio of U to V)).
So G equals -3.7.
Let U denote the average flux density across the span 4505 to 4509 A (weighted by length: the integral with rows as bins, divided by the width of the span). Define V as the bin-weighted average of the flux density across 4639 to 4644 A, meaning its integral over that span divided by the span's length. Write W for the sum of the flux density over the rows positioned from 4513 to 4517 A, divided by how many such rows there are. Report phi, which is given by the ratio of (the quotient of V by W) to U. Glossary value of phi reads 0.144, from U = 7.03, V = 7.0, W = 6.9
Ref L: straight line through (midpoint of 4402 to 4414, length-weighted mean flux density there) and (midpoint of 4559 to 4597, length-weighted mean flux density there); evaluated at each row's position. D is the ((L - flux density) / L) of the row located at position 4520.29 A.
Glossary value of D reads -0.12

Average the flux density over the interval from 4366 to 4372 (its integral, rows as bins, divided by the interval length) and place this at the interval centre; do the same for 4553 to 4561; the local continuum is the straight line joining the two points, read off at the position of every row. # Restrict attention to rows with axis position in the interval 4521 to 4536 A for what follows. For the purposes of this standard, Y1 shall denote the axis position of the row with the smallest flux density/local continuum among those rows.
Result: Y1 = 4522.37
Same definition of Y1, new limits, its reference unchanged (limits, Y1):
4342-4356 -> 4350.77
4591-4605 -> 4593.74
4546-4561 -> 4555.82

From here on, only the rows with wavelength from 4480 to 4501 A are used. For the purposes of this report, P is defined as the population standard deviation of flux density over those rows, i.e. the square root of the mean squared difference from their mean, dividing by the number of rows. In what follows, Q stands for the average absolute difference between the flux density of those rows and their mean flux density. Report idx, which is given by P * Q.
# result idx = 0.055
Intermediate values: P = 0.25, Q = 0.21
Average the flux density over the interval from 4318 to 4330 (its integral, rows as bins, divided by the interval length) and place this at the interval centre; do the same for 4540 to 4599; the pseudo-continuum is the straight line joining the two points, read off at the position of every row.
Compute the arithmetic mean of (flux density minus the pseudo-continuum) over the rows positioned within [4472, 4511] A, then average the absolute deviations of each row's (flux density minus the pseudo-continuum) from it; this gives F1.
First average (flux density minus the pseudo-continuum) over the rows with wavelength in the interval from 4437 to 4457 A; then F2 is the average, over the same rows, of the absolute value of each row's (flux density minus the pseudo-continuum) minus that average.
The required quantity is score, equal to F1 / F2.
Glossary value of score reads 2.3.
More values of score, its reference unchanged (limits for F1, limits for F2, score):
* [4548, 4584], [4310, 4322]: 0.2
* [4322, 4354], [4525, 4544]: 1.7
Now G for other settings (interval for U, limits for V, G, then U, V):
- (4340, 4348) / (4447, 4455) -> -3.3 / 97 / 46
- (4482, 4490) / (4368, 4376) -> -5.2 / 48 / 77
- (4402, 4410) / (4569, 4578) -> -3.8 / 55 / 43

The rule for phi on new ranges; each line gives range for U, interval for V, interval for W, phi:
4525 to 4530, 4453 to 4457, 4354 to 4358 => 0.099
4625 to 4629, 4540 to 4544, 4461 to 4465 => 0.157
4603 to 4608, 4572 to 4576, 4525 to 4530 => 0.139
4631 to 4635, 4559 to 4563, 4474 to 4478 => 0.148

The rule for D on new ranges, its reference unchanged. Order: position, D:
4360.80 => -0.22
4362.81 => -0.16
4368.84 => -0.17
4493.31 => 0.06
